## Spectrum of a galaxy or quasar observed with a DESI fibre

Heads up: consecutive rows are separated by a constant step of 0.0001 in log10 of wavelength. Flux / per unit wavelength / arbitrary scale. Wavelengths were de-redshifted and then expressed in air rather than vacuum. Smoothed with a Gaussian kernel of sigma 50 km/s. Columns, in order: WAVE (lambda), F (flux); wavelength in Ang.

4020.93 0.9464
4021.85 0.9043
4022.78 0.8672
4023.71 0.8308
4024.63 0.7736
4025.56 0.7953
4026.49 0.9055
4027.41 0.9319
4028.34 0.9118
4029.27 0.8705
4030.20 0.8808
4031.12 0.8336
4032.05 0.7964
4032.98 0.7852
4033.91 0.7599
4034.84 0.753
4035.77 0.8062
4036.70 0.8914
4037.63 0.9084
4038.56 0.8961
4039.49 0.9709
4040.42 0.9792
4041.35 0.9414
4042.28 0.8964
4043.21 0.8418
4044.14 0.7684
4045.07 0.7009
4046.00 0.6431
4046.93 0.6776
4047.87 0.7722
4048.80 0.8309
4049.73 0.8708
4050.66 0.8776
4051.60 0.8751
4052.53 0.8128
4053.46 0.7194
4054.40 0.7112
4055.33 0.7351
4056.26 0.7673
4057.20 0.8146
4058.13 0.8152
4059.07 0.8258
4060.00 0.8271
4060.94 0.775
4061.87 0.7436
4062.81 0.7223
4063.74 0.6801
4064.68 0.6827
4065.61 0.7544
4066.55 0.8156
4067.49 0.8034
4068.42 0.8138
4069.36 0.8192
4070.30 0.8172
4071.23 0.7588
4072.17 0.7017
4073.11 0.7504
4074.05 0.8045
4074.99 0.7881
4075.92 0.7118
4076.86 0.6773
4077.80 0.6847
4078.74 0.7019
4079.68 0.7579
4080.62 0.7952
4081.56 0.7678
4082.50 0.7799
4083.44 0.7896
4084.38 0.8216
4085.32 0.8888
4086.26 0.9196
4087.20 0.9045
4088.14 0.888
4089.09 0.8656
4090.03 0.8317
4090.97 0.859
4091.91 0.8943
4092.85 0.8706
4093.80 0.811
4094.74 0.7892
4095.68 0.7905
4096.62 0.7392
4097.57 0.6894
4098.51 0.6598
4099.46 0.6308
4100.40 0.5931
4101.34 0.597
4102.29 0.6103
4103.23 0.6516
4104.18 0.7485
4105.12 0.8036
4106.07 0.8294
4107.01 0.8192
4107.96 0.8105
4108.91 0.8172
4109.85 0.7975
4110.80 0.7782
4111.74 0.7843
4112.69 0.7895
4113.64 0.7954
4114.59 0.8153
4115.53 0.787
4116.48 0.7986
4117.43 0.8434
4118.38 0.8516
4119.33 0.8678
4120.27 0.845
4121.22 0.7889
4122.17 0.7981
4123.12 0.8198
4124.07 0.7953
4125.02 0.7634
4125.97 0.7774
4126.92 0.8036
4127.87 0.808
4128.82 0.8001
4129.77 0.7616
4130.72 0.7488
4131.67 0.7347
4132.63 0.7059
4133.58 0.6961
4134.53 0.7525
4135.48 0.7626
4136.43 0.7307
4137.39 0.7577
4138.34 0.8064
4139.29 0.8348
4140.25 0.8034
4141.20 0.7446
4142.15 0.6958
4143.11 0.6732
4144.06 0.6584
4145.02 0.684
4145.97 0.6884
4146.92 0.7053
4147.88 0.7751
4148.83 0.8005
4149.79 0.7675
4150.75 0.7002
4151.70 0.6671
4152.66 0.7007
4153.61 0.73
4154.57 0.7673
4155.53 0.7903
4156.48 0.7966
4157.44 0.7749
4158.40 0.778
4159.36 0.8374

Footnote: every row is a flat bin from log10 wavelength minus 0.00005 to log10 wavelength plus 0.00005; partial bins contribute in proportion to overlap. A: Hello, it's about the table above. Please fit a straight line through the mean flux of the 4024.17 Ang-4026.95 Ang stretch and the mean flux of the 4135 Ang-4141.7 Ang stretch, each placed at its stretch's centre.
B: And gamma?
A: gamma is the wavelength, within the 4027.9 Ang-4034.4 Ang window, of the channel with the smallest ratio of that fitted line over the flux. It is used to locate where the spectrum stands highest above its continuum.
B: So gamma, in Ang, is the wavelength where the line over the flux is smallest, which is 4028.34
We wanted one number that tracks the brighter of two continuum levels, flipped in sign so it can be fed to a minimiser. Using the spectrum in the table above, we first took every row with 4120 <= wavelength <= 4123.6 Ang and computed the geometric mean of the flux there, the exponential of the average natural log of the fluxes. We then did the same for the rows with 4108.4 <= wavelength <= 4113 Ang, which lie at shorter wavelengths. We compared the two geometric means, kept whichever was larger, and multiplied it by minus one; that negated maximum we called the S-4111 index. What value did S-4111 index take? -0.813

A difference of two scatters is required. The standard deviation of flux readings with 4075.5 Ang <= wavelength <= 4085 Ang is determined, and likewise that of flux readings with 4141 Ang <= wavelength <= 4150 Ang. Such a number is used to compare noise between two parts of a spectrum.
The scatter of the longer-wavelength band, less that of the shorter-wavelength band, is -0.002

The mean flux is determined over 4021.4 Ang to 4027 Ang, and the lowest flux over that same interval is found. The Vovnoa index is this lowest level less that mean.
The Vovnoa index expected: -0.073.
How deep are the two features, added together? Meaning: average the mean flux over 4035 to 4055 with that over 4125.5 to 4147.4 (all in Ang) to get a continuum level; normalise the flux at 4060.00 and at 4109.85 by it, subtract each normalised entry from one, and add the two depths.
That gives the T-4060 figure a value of -0.07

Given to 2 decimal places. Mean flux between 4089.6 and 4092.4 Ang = 0.86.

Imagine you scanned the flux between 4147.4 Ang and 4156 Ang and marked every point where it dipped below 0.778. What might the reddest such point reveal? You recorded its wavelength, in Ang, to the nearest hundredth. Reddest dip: 4154.57 Ang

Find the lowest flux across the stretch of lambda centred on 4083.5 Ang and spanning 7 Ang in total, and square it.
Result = 0.590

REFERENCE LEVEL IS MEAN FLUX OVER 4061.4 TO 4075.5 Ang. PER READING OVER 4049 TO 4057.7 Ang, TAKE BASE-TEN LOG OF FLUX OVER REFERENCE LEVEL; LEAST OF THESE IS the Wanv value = -0.031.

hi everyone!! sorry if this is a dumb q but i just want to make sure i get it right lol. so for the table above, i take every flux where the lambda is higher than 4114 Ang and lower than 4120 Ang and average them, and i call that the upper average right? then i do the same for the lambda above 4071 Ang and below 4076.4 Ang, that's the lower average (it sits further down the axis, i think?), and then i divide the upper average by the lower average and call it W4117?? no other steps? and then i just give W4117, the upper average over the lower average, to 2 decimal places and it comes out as 1.10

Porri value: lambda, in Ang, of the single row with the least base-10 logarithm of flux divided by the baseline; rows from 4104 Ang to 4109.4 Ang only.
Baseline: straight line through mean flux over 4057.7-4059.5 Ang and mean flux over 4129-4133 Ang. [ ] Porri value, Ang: 4104.18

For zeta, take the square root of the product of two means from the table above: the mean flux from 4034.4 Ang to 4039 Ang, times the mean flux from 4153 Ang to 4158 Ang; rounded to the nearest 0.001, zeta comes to 0.810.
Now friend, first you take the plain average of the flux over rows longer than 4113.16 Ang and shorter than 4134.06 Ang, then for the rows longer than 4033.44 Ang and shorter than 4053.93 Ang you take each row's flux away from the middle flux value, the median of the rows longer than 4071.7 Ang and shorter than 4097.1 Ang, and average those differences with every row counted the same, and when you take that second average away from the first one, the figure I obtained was 0.83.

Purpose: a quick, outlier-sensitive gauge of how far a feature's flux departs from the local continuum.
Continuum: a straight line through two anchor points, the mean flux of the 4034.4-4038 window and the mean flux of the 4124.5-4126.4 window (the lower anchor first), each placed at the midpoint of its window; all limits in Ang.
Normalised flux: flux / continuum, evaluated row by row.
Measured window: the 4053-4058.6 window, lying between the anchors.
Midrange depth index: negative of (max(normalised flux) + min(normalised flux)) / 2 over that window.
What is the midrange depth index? -0.93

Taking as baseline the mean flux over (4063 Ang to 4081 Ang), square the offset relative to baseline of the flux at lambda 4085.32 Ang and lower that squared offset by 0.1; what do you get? -0.082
